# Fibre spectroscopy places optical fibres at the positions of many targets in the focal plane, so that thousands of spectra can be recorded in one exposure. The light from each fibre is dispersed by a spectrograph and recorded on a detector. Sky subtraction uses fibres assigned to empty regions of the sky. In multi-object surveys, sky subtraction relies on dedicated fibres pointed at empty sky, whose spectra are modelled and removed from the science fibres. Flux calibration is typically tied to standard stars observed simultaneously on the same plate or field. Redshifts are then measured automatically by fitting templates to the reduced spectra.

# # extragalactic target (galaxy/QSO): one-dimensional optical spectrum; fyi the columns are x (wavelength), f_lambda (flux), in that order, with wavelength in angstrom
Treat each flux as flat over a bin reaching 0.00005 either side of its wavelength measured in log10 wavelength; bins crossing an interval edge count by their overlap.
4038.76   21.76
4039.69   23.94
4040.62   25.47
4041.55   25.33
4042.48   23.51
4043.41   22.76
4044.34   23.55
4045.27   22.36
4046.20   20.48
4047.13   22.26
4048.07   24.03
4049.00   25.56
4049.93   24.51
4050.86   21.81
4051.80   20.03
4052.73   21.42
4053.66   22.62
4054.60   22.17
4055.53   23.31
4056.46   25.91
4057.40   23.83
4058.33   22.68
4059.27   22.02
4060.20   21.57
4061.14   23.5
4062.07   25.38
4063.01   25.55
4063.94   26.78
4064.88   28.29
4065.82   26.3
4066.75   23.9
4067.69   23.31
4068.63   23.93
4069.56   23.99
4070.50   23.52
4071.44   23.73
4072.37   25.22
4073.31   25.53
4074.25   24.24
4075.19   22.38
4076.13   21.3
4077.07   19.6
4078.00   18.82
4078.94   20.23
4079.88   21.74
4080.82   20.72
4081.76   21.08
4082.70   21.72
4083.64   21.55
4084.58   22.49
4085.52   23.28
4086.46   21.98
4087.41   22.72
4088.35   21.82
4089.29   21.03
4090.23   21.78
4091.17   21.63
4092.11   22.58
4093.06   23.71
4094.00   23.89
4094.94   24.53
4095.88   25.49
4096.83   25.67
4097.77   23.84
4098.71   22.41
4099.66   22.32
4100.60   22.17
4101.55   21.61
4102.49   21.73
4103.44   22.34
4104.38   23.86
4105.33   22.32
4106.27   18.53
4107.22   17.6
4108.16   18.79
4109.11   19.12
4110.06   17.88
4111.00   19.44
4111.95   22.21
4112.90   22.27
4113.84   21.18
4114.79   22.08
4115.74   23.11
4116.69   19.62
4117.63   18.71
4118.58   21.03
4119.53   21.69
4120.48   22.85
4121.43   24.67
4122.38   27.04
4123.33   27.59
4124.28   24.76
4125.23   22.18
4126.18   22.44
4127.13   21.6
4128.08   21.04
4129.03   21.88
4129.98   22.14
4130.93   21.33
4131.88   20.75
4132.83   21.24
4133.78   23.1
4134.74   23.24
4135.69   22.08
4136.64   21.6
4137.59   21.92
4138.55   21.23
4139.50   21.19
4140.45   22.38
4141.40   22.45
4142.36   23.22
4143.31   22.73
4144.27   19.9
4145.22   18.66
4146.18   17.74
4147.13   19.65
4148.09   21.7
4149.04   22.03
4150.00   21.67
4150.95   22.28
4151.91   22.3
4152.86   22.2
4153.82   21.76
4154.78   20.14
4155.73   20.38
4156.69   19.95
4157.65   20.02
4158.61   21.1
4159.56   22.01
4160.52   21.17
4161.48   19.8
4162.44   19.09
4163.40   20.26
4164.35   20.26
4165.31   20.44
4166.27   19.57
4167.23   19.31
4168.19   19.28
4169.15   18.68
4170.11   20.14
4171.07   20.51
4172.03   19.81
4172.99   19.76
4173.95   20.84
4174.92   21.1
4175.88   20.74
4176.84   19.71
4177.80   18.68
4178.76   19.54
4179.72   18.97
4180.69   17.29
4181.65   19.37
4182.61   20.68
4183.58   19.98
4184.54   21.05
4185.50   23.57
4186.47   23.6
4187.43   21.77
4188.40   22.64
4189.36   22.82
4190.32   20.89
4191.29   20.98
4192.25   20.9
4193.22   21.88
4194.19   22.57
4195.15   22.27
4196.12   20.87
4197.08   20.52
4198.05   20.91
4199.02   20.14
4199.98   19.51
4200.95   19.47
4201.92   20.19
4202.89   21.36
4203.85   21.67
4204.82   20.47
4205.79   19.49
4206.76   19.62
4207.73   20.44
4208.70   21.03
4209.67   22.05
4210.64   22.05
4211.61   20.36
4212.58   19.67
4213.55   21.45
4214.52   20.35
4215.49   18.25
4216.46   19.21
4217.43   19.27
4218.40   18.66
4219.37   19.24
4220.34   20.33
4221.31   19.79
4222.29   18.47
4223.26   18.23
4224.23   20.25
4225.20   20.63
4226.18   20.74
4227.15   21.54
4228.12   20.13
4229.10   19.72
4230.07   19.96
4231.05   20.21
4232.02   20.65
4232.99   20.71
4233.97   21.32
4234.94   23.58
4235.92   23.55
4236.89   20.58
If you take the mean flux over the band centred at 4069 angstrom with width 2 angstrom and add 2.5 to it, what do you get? 26.5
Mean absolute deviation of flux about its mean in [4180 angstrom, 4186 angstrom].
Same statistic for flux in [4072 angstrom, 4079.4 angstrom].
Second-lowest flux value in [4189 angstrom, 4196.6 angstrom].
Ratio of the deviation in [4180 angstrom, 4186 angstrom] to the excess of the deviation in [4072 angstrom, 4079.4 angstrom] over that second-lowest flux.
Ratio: -0.077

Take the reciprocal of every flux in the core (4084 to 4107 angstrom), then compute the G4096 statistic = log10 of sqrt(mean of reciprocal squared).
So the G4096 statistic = -1.35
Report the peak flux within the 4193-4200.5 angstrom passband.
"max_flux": 22.57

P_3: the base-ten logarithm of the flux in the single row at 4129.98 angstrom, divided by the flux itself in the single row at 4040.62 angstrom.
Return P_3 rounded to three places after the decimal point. 0.053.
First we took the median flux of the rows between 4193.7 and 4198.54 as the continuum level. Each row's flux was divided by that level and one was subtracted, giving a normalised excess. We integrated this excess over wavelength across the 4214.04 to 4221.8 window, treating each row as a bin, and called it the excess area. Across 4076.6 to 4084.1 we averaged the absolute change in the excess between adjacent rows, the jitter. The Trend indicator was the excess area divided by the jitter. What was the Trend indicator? -14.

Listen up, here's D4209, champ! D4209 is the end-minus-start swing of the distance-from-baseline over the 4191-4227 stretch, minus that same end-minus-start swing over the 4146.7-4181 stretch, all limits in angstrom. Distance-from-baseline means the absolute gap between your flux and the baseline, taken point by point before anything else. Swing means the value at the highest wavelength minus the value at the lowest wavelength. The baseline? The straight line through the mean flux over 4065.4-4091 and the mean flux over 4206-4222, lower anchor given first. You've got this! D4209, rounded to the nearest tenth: -1.4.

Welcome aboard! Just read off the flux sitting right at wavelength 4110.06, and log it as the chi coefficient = 17.88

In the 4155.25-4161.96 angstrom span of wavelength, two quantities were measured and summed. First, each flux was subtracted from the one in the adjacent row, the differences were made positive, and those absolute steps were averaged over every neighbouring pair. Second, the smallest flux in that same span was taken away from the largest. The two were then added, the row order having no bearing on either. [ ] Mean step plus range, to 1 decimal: 3.0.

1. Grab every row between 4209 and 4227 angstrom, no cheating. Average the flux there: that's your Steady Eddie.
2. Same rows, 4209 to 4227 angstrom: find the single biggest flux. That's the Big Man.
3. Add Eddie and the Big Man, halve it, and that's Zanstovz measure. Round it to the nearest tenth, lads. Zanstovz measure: 21.0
